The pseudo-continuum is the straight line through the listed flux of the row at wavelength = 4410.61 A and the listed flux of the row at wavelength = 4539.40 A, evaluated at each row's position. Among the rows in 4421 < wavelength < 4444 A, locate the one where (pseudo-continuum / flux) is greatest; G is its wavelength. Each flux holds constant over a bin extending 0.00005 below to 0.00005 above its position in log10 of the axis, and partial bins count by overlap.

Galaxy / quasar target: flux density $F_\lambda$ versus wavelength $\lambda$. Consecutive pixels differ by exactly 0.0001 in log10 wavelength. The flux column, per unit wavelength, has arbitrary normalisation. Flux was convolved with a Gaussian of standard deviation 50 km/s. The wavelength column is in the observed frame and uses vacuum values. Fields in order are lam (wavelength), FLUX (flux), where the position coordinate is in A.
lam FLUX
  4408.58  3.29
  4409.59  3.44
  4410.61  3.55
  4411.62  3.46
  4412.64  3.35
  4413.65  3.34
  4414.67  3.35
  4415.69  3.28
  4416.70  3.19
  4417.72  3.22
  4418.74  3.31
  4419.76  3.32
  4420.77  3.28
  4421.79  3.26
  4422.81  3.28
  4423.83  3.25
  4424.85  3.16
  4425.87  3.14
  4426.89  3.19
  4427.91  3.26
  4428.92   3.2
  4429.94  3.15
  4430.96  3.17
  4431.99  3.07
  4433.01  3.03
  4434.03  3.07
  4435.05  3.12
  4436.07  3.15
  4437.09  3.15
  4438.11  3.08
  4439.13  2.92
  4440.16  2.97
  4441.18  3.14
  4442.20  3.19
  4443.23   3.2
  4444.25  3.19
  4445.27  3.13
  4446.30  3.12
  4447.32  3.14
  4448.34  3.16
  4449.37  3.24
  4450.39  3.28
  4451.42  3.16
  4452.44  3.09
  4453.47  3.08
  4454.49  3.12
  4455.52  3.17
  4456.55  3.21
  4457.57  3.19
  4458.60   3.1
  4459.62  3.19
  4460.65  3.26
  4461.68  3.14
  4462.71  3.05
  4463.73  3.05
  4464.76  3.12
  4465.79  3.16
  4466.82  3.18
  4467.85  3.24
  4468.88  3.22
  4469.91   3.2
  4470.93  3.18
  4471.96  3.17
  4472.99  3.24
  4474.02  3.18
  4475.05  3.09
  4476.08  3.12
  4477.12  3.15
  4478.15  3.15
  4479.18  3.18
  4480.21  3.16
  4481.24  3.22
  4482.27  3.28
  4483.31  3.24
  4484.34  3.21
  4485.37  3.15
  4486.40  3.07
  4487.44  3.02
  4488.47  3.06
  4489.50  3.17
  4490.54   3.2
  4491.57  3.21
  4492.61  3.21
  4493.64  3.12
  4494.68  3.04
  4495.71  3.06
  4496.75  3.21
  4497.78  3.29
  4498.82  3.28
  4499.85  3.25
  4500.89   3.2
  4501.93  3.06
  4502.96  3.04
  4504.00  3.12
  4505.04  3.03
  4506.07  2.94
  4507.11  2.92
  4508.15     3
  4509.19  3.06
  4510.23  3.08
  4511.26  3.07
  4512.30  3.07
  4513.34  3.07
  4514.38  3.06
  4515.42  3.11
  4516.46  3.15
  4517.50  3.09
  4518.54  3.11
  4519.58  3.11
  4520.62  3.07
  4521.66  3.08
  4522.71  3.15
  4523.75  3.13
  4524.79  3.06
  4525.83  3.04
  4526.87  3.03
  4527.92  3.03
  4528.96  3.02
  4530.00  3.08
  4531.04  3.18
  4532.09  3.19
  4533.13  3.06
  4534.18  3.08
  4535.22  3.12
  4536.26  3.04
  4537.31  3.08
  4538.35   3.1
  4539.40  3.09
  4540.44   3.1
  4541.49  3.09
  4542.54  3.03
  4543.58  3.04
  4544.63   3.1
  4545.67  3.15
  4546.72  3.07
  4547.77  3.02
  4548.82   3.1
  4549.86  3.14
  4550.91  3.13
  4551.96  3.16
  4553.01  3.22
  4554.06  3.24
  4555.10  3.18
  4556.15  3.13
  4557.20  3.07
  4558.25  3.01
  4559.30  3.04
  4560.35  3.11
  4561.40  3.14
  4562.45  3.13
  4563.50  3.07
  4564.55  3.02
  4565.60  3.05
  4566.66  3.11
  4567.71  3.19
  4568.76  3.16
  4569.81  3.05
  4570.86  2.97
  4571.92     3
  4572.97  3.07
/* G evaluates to 4439.13 A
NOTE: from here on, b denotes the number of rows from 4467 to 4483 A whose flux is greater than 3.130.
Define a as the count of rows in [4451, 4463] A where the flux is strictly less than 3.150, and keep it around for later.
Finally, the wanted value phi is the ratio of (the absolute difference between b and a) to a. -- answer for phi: 1.2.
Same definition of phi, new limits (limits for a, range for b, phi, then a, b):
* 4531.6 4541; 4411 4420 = 0.1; 8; 9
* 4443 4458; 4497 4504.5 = 0.3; 6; 4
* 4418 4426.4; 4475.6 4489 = 8.0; 1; 9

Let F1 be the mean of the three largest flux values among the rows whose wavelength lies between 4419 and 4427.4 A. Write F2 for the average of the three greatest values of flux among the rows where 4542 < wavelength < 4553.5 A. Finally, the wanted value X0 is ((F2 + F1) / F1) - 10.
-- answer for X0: -8.04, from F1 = 3.29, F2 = 3.18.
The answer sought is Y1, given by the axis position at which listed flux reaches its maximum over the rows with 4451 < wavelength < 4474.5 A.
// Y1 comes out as 4460.65 A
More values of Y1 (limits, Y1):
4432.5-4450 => 4449.37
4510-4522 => 4516.46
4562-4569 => 4567.71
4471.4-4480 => 4472.99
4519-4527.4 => 4522.71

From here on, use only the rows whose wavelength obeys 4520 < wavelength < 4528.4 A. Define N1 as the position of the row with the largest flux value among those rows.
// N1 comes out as 4522.71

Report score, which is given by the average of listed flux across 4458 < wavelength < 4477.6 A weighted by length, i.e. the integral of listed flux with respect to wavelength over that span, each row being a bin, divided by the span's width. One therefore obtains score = 3.16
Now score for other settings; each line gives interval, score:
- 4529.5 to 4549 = 3.09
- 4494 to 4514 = 3.09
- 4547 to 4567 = 3.11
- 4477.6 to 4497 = 3.15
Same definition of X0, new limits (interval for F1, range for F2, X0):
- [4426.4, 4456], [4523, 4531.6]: -8.04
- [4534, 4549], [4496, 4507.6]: -7.95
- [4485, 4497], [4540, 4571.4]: -8.00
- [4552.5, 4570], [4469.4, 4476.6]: -8.00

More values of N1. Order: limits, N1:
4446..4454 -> 4450.39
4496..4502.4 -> 4497.78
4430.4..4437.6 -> 4430.96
